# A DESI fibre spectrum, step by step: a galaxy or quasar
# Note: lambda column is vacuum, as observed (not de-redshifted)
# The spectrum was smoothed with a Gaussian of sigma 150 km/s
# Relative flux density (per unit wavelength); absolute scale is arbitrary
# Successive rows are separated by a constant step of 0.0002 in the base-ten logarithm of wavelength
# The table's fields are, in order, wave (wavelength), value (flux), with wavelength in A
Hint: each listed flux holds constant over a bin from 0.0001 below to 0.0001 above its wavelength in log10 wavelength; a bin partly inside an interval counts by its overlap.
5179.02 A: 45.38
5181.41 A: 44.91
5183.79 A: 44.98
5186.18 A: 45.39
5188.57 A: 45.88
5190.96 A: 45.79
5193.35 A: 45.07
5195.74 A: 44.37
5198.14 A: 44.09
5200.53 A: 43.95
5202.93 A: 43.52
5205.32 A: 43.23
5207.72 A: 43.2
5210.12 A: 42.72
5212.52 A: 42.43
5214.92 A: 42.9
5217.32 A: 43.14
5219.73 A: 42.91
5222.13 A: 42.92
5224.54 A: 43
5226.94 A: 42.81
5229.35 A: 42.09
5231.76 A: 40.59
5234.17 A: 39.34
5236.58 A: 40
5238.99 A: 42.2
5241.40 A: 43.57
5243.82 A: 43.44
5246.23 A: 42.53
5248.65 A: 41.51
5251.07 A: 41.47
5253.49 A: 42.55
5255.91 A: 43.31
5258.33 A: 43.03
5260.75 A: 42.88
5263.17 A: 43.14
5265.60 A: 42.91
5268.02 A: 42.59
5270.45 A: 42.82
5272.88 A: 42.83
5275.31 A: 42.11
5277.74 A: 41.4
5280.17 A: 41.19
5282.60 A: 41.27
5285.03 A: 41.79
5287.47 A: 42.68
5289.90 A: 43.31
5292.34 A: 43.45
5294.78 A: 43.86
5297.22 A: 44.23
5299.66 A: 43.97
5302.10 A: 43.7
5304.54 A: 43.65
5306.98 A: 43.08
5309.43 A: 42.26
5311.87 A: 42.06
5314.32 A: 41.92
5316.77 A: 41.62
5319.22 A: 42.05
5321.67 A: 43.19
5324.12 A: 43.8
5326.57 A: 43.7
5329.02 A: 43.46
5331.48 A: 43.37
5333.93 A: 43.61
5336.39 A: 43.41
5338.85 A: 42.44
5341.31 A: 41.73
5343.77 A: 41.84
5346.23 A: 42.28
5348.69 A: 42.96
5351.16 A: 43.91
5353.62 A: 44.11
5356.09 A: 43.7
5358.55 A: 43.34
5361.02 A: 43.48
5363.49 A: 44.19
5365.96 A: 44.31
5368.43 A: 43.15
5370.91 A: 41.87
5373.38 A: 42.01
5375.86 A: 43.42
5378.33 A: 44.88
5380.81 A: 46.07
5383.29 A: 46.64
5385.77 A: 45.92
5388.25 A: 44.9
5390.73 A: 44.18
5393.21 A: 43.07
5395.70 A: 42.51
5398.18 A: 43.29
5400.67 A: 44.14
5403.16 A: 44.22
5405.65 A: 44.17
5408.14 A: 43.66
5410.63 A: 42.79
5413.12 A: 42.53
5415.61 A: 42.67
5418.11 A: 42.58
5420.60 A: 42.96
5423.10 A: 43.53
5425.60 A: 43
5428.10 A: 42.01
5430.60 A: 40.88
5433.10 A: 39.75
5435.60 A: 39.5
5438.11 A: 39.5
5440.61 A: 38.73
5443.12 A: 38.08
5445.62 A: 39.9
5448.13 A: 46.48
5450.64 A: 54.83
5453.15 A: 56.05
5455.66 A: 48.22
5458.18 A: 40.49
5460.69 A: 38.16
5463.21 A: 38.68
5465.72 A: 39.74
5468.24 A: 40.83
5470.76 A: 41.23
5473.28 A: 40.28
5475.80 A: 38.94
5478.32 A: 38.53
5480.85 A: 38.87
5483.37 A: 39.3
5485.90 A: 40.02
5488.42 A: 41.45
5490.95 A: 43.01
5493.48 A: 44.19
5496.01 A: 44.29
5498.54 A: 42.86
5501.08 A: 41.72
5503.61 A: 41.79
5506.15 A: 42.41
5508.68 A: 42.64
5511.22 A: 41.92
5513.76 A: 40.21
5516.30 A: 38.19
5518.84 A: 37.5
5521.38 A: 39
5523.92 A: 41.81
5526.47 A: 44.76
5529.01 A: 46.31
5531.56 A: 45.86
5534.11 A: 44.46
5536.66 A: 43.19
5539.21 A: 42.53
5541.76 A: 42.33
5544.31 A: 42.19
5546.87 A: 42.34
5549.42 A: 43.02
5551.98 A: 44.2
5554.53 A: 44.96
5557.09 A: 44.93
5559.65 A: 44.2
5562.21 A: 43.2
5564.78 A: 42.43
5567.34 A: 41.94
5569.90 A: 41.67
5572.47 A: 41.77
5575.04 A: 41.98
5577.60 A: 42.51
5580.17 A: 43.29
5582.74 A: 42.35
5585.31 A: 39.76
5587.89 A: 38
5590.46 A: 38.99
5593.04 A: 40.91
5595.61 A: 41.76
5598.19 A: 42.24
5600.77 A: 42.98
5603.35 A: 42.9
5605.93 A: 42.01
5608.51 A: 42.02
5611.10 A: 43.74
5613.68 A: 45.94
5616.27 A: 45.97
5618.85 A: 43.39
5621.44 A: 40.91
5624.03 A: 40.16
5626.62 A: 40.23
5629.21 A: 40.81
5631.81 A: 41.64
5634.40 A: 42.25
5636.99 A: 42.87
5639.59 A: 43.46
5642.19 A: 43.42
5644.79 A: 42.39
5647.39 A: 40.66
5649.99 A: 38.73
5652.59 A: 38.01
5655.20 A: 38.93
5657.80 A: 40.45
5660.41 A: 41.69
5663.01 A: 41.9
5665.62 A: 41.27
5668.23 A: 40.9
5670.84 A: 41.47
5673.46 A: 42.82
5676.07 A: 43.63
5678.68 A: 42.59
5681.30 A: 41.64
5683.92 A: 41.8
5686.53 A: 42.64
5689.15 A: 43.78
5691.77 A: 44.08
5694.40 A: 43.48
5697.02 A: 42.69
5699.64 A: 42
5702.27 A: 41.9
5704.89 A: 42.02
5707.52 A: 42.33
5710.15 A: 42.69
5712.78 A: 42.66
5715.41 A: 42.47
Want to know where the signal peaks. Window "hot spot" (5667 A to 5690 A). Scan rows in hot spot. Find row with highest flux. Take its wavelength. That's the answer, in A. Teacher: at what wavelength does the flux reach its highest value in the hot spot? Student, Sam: 5689.15 A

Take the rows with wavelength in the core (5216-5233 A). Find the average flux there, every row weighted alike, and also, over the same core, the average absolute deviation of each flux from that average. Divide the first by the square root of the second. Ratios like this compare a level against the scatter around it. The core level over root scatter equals 52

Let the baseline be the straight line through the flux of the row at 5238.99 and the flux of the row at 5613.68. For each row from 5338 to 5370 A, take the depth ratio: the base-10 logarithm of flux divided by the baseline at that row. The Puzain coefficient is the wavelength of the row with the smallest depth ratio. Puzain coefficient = 5341.31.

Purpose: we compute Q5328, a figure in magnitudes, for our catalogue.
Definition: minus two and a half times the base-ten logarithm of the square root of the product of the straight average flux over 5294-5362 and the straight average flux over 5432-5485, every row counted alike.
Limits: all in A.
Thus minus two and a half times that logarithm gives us -4.068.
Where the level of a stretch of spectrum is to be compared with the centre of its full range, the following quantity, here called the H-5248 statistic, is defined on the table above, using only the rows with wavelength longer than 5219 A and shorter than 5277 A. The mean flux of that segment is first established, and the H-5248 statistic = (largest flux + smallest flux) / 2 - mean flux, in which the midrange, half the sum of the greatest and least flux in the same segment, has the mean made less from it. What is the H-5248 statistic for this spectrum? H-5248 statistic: -0.9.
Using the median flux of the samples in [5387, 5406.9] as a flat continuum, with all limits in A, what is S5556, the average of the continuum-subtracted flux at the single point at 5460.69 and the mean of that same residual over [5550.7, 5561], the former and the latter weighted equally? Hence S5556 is -2.8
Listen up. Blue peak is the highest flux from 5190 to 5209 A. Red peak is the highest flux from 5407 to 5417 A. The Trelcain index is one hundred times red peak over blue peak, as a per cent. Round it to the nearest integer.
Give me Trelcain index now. 95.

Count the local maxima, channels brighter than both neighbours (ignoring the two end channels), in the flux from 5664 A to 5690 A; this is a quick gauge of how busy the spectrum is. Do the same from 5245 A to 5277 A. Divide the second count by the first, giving 3.0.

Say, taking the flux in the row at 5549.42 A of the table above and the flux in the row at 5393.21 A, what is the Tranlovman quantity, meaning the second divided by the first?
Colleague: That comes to 1.00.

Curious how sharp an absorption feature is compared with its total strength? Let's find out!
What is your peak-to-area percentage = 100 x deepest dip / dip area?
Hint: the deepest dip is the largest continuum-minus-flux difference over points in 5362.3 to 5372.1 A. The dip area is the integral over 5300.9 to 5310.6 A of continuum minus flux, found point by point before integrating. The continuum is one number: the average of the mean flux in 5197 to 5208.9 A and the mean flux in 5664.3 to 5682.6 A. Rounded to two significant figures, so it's -28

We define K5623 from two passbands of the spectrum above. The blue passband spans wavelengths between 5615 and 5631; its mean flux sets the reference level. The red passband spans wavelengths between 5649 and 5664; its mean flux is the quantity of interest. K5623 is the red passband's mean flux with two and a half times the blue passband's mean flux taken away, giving -64.8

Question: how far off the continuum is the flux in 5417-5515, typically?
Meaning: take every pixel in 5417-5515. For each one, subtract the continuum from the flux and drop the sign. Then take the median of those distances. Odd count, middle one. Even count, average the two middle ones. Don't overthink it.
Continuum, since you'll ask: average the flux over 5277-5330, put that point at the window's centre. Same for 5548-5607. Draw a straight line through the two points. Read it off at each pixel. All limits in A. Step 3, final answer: 2.2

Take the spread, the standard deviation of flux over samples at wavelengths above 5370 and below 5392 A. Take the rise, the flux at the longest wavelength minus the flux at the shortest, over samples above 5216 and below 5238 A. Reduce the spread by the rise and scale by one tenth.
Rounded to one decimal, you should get 0.5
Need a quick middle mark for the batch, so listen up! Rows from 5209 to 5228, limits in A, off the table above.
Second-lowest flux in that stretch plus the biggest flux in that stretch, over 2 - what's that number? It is 42.9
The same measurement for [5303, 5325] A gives 42.9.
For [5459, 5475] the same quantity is 40.0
